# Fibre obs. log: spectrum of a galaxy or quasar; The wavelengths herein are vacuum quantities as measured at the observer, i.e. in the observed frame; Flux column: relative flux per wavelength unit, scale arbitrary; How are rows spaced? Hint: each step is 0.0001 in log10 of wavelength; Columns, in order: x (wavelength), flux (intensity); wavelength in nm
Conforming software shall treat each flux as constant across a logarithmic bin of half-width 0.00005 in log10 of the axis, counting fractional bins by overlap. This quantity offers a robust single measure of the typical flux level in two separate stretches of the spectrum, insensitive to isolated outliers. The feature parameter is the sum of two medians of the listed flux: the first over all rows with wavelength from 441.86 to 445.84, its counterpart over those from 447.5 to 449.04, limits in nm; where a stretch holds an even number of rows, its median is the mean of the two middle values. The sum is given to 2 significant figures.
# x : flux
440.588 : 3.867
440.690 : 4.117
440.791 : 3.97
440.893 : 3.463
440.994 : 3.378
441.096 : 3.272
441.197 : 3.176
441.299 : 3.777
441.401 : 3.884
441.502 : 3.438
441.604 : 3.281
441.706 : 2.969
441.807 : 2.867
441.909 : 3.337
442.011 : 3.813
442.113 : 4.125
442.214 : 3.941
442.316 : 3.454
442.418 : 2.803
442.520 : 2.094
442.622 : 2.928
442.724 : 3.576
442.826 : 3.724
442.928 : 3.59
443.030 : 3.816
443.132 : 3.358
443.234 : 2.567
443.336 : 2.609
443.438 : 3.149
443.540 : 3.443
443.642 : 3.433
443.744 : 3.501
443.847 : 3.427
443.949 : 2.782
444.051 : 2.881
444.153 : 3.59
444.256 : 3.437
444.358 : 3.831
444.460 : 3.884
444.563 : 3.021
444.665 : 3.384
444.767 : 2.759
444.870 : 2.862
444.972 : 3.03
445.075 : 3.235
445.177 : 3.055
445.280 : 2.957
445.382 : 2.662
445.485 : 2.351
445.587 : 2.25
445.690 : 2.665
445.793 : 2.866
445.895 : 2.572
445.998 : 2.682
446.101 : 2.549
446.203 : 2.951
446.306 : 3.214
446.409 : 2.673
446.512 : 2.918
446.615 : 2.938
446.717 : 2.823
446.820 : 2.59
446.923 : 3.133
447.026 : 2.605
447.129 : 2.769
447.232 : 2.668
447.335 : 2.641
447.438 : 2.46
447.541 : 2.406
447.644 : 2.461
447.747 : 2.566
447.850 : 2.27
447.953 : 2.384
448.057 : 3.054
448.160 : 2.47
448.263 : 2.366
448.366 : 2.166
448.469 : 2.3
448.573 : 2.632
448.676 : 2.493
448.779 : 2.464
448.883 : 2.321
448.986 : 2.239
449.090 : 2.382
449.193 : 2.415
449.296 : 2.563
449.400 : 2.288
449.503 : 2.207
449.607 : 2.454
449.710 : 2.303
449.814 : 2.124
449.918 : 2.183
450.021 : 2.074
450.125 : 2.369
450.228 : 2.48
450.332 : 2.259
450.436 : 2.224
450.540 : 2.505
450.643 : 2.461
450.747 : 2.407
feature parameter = 5.6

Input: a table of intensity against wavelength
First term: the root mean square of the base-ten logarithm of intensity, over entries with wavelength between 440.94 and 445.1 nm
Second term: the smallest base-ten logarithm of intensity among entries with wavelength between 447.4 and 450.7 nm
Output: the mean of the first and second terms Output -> 0.418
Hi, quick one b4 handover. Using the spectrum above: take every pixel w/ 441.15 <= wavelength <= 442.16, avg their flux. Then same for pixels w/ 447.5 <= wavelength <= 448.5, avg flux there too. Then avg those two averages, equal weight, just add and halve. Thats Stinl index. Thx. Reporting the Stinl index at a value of 2.96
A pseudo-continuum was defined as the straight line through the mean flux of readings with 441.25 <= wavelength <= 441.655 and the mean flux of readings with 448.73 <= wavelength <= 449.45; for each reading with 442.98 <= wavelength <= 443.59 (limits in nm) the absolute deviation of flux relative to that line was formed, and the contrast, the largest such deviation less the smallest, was 0.71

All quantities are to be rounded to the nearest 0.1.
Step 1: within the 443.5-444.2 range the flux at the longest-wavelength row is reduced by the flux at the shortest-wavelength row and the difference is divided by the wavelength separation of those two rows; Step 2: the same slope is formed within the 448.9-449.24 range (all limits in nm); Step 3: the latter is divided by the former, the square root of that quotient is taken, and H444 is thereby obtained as 1.9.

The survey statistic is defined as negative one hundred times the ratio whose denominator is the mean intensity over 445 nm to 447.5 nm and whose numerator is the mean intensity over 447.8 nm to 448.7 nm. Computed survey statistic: -89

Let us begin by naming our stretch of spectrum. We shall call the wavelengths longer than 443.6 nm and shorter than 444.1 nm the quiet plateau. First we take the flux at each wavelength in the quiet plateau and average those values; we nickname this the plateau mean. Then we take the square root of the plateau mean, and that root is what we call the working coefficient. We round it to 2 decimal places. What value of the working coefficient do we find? 1.79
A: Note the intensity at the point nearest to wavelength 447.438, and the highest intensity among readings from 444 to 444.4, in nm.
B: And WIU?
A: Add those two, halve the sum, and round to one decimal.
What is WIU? 3.1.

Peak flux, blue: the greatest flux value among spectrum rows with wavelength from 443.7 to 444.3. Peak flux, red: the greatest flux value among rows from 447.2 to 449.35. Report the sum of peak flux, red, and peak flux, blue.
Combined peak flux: 6.64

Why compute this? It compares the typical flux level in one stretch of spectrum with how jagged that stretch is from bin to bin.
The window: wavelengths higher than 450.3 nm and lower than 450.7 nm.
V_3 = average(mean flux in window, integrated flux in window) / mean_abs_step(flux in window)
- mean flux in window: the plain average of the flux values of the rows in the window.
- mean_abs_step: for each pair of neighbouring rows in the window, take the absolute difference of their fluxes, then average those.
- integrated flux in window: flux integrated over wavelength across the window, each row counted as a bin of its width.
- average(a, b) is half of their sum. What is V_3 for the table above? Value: 14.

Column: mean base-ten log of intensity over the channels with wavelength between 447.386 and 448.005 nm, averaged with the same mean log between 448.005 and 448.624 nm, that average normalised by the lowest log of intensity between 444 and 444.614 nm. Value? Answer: 0.85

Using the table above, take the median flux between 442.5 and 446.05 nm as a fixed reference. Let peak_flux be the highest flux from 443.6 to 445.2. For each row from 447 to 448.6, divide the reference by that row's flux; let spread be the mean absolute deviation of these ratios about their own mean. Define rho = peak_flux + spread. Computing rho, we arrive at 4.0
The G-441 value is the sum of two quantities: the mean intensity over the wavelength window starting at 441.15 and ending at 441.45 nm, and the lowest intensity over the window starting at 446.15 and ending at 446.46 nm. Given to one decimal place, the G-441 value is 6.3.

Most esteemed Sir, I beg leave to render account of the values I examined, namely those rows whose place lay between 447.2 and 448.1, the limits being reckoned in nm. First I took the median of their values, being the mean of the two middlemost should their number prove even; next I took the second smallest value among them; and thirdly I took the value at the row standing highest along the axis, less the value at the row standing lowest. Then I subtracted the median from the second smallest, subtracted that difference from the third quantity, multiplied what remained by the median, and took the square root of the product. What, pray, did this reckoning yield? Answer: 1.07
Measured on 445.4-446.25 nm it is 1.51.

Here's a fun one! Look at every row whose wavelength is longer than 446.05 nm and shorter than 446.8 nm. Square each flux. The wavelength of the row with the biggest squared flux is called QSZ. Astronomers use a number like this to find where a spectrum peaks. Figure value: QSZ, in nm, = 446.306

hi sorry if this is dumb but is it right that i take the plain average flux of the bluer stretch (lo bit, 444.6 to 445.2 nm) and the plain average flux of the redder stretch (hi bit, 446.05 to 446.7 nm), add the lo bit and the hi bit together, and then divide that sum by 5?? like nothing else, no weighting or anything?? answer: 1.19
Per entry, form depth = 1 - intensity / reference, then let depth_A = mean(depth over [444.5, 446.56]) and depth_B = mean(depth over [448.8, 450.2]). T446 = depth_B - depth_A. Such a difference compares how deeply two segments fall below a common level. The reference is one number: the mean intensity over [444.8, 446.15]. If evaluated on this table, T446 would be 0.193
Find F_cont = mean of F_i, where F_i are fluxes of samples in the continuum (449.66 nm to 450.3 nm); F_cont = 2.3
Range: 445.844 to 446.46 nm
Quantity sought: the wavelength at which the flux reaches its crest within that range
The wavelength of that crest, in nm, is 446.306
